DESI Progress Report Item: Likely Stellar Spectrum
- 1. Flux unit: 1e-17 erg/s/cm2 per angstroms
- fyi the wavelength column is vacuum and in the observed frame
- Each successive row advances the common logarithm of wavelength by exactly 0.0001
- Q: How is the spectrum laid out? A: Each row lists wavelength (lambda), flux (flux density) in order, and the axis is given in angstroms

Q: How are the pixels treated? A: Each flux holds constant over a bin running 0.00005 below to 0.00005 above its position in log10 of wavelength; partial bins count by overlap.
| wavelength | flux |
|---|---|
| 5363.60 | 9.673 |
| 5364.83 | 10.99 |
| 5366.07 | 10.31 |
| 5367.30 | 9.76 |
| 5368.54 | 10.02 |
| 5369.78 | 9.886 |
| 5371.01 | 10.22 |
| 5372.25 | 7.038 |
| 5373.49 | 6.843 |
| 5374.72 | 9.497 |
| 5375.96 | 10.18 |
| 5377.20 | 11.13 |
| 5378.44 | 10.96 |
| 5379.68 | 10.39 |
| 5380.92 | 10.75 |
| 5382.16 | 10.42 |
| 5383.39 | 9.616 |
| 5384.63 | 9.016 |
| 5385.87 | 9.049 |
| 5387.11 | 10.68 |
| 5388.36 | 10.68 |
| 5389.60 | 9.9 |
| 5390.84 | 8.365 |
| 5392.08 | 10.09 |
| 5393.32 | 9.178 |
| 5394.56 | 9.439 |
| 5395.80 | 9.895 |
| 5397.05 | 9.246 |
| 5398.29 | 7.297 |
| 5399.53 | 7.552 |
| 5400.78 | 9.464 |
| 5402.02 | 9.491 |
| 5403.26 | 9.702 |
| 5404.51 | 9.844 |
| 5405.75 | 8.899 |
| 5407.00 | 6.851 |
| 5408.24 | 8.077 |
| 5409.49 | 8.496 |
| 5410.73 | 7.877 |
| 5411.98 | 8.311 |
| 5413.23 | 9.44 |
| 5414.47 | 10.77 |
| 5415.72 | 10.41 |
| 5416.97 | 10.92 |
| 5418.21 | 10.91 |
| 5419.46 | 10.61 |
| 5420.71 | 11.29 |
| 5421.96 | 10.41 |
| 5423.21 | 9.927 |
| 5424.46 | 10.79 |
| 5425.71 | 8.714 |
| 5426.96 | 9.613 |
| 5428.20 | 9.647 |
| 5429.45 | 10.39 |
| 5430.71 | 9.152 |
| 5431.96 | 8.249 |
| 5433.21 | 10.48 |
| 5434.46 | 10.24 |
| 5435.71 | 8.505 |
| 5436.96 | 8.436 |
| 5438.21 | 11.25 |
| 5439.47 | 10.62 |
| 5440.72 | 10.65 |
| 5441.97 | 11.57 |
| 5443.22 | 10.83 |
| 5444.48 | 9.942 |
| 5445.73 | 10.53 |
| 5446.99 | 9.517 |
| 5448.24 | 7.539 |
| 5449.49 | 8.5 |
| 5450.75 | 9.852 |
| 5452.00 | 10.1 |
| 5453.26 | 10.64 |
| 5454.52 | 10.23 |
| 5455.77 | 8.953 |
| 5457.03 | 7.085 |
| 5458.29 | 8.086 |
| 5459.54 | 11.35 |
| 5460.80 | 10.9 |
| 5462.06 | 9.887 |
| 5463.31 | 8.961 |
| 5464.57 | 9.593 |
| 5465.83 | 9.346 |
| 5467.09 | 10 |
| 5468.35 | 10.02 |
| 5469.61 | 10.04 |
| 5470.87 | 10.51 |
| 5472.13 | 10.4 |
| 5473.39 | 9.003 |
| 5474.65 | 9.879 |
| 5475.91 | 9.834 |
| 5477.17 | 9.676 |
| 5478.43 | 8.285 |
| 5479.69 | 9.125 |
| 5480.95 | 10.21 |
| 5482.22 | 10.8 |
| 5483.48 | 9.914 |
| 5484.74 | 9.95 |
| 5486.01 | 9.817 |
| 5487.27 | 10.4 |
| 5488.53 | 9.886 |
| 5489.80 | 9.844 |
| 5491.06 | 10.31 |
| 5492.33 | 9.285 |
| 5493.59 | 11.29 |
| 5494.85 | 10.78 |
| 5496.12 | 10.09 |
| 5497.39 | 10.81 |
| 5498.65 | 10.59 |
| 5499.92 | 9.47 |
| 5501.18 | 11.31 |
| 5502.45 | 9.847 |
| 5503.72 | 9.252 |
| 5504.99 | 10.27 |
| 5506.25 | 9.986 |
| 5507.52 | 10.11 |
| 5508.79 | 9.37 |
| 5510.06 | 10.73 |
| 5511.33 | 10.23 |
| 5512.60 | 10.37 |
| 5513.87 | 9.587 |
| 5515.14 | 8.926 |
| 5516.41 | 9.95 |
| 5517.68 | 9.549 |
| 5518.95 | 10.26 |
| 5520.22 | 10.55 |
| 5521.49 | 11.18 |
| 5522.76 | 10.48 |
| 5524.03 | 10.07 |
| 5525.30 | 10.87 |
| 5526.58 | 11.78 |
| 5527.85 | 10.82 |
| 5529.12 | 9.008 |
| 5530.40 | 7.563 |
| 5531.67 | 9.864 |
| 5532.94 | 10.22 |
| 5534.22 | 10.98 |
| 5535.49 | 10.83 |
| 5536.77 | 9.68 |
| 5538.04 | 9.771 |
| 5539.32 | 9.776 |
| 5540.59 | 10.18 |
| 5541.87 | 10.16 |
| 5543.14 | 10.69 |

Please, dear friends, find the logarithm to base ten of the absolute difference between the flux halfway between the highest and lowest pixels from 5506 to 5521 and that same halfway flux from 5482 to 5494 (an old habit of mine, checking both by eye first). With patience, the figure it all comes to -0.34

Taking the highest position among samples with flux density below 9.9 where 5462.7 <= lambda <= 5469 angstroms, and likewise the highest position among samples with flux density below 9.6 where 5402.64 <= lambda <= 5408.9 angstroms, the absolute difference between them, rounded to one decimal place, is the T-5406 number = 57.6 angstroms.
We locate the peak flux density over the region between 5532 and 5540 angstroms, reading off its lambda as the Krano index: 5534.22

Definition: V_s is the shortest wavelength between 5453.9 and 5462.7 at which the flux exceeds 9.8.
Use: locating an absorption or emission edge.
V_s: 5454.52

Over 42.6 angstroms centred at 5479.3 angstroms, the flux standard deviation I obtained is 0.7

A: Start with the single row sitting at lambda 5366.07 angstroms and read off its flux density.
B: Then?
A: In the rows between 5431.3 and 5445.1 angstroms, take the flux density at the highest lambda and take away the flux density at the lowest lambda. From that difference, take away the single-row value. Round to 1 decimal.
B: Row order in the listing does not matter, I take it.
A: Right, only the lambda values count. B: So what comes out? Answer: -8.6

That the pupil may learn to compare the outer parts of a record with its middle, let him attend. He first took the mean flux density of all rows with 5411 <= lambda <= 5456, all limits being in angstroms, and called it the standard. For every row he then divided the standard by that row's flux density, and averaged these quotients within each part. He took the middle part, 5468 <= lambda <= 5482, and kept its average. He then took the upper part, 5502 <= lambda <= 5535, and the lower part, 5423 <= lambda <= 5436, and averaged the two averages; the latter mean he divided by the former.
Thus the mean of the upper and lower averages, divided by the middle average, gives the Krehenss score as 0.99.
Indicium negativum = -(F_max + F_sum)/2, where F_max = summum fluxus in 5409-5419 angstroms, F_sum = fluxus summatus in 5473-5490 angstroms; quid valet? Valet -74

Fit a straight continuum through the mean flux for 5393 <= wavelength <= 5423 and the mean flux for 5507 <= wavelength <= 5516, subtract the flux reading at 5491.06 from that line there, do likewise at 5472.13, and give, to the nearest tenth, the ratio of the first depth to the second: 0.7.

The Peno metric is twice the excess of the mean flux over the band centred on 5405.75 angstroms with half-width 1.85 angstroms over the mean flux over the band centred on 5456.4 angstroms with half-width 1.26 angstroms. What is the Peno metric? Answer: 1.0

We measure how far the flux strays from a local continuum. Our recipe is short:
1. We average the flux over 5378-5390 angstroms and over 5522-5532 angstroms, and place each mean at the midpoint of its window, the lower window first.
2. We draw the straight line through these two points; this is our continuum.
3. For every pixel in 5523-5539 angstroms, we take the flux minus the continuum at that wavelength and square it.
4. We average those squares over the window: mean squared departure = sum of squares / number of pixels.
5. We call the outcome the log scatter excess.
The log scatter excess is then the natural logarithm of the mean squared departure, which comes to 0.1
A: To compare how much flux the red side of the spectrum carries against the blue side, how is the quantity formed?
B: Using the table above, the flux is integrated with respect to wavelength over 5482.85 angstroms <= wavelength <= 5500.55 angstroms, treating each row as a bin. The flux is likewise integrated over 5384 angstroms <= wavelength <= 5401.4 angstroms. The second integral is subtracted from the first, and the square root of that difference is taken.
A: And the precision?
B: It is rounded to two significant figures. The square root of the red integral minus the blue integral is 4.3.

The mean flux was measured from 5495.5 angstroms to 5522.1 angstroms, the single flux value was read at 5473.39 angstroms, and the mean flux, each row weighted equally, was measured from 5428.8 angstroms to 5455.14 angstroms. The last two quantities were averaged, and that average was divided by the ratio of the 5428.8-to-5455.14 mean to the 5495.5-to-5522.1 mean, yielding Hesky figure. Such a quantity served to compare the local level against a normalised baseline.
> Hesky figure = 9.7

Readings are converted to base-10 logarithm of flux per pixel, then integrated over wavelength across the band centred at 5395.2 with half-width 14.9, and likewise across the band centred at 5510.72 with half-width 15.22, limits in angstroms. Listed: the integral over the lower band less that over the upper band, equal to -1.92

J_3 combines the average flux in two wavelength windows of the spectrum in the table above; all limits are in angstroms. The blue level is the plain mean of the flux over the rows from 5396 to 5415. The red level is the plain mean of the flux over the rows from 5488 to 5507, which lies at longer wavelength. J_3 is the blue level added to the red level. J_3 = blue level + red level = 19.0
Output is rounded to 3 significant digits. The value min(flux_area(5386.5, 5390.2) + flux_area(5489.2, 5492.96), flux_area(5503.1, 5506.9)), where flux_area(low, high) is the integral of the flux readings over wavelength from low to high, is 37.4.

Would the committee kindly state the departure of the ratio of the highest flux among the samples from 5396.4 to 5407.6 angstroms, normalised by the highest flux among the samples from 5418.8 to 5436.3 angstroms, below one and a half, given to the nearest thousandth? 0.628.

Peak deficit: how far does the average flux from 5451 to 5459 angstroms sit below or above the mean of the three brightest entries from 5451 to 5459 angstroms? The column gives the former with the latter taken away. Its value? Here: -1.1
